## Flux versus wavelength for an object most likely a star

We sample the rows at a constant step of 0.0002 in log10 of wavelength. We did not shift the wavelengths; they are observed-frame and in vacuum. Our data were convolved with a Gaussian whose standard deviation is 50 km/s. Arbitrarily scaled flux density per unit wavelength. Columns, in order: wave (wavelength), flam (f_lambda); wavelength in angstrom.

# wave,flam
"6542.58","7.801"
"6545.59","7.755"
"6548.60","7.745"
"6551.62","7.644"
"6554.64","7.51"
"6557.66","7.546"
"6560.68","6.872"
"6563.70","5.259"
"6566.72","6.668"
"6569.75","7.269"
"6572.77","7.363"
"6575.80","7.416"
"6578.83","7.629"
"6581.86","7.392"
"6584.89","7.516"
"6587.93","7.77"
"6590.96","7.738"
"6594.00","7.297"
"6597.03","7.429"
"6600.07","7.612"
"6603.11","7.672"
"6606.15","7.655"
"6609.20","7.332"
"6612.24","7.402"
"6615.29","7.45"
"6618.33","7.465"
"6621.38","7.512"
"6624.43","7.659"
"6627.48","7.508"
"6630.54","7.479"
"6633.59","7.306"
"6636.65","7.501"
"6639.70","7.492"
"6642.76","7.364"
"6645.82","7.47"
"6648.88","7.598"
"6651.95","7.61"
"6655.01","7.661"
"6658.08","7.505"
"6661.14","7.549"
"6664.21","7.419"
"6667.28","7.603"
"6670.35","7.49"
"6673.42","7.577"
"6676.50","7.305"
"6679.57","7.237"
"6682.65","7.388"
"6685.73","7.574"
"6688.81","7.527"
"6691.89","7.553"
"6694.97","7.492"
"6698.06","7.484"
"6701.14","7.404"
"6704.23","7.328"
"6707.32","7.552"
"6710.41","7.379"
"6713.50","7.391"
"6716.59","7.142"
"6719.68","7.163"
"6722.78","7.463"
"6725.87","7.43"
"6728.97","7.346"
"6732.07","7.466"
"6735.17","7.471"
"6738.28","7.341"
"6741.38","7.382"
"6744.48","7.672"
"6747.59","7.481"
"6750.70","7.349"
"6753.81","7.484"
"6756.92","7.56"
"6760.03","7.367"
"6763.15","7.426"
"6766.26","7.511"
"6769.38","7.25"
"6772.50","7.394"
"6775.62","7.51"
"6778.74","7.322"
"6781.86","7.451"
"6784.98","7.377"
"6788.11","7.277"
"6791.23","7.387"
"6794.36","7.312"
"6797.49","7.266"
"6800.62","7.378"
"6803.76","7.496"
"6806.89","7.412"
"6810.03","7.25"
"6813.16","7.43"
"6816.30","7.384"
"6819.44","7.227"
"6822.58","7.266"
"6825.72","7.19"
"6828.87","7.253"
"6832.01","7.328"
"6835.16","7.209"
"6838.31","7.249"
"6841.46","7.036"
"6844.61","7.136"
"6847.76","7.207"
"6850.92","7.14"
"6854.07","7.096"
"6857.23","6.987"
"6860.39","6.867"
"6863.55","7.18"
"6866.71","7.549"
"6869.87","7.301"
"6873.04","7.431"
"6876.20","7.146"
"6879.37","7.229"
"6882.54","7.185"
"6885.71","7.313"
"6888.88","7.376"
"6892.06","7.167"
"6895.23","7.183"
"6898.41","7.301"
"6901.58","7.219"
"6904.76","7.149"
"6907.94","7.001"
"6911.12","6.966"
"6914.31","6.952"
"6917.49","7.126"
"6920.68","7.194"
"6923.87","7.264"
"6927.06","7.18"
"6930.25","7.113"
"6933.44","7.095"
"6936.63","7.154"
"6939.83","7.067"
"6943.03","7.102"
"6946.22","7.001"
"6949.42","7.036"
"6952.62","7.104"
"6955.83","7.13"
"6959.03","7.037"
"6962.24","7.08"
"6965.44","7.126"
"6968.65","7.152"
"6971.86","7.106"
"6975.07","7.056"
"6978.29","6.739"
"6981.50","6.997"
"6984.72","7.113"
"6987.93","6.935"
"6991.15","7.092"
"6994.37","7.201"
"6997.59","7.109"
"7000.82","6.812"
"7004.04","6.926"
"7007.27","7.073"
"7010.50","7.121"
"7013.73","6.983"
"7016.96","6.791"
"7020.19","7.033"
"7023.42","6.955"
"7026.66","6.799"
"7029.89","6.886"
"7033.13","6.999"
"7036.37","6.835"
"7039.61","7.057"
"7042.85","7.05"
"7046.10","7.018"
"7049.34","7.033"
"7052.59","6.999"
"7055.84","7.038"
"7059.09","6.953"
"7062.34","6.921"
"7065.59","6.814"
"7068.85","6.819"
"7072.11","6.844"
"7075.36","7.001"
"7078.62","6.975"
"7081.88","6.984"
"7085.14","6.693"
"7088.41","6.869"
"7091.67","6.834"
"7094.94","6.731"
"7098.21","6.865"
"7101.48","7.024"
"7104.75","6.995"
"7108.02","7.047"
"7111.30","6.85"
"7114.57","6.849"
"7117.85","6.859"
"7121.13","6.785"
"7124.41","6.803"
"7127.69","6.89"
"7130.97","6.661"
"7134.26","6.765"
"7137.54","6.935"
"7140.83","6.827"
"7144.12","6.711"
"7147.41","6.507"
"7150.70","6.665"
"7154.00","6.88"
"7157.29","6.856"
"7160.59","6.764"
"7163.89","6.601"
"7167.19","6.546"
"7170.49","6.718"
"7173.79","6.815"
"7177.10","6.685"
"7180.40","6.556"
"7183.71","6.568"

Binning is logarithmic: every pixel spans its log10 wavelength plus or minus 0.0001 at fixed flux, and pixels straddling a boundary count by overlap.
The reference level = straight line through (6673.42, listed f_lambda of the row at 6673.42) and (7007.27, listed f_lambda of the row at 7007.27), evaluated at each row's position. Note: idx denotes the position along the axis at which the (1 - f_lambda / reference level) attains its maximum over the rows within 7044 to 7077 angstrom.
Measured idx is 7065.59 angstrom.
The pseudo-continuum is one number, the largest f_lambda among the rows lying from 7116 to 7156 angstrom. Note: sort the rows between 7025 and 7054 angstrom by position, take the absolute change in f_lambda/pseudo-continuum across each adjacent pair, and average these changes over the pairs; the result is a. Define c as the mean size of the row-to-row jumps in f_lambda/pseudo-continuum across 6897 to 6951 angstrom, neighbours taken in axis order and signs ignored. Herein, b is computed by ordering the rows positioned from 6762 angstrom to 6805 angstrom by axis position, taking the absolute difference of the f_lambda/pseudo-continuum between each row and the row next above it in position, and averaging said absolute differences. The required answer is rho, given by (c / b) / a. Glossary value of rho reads 49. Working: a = 0.0121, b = 0.0173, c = 0.0103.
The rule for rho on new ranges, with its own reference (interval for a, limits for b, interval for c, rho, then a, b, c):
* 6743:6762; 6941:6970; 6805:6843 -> 93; 0.0210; 0.0079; 0.0153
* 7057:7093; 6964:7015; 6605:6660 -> 61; 0.0124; 0.0201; 0.0152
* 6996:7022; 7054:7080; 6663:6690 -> 91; 0.0243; 0.0090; 0.0200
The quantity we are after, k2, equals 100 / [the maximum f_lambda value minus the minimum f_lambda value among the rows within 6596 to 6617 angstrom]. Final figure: 294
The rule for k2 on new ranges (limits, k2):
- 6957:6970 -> 870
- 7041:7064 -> 775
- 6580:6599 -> 211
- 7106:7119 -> 505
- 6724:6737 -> 800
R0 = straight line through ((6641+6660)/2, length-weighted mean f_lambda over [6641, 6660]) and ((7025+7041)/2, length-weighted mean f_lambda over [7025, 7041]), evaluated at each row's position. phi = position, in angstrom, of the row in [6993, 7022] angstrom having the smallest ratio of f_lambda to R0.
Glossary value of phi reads 7000.82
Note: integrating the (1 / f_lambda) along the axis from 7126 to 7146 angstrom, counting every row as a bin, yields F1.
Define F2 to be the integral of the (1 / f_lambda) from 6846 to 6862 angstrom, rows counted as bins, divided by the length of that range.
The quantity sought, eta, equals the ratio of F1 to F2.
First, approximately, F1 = 2.94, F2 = 0.142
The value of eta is 20.8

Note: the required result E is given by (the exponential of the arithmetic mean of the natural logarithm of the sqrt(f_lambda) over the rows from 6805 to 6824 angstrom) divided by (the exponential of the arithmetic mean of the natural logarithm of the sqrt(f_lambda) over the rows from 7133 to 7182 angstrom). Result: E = 1.04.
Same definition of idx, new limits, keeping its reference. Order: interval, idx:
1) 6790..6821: 6819.44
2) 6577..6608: 6594.00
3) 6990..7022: 7000.82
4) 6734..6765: 6738.28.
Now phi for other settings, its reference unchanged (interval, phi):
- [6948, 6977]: 6949.42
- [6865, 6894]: 6876.20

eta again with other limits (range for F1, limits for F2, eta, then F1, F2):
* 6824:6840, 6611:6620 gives 16.4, 2.21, 0.134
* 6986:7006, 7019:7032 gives 19.7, 2.85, 0.145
